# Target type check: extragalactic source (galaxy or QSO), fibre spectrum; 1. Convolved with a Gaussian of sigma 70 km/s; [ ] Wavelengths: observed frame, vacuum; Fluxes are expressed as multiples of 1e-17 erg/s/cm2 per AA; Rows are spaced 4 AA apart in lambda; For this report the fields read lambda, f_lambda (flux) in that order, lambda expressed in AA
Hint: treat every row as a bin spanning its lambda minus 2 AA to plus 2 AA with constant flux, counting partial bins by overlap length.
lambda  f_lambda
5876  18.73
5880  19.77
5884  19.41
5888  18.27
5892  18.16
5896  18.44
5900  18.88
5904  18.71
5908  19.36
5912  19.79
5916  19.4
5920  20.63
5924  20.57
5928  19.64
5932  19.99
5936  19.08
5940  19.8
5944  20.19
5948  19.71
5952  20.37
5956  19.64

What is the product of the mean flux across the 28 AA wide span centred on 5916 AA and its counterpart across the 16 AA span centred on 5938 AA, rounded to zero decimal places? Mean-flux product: 390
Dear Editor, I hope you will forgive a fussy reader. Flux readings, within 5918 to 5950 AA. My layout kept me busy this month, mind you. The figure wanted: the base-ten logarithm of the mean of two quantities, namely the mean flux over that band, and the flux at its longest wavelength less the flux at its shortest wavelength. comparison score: 0.978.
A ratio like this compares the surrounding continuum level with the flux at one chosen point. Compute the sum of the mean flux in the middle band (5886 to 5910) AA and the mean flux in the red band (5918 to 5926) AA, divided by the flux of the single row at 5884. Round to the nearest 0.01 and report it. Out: 2.02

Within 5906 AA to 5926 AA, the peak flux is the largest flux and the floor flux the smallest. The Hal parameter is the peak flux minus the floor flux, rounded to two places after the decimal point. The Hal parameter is 1.27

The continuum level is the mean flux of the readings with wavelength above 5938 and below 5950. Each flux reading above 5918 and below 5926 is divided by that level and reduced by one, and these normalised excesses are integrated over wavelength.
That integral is 0.28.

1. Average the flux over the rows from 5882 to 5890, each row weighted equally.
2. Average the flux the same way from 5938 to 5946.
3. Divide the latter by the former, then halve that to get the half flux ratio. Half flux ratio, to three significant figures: 0.531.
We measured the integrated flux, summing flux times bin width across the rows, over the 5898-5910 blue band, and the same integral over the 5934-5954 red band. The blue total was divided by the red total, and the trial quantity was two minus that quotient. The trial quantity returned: 1.43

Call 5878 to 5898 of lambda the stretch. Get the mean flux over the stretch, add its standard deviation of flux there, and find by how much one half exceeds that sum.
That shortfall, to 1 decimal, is -19.0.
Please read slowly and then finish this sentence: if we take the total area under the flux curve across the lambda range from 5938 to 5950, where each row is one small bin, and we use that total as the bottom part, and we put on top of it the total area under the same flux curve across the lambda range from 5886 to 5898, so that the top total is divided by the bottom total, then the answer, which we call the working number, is 0.92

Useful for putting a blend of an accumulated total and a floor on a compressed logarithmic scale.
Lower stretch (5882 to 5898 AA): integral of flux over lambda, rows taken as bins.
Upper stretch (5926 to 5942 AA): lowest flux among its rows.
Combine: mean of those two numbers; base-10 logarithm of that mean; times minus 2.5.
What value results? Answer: -5.50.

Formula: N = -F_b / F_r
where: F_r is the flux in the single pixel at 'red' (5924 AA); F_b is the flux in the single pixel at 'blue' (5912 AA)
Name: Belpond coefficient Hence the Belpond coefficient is -0.96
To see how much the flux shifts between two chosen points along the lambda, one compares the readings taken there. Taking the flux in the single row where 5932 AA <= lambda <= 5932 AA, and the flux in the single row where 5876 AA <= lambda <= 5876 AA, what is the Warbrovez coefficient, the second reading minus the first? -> -1.26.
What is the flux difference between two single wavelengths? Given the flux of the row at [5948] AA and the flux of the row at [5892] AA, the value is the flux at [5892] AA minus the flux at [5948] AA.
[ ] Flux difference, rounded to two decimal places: -1.55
